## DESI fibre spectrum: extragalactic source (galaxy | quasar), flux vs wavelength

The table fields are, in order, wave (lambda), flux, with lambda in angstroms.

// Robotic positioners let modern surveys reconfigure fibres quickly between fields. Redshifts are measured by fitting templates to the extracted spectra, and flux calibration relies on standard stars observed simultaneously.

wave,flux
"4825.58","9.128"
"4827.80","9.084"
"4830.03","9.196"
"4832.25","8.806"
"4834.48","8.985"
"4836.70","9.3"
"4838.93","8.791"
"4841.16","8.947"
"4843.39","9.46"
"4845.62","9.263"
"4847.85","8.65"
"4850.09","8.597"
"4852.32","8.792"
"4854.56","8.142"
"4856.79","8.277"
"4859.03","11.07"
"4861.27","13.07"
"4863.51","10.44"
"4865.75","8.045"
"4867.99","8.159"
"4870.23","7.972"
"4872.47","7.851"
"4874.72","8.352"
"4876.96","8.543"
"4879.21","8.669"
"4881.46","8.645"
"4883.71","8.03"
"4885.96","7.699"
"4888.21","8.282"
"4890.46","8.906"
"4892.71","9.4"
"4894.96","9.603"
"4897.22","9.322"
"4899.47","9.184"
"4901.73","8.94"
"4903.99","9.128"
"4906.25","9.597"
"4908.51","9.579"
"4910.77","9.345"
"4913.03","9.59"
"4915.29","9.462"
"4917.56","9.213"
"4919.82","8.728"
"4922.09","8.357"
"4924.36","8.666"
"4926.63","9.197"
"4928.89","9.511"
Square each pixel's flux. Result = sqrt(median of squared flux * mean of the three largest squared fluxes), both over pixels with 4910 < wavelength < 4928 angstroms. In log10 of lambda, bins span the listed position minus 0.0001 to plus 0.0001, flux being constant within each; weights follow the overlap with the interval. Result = 87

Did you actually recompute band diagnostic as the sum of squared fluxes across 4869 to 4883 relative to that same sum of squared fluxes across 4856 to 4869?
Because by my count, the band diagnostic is 0.69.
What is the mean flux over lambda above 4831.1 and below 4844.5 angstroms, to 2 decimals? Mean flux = 9.05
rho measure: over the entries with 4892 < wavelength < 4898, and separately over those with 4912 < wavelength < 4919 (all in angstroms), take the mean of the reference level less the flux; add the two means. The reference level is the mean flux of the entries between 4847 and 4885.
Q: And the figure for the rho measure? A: -1.1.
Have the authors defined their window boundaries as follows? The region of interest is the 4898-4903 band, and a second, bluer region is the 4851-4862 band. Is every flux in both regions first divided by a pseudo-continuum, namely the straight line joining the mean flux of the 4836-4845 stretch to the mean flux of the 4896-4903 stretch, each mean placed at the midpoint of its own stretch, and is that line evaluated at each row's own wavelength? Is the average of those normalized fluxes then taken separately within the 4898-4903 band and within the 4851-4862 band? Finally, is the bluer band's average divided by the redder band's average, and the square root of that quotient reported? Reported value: 1.04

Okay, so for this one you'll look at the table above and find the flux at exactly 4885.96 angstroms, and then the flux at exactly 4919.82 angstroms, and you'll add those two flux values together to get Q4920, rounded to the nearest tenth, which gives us 16.4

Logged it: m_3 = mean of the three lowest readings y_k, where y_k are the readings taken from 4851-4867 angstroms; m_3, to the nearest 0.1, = 8.2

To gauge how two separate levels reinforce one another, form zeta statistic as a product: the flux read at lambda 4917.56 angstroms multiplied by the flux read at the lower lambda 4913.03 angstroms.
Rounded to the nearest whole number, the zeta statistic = 88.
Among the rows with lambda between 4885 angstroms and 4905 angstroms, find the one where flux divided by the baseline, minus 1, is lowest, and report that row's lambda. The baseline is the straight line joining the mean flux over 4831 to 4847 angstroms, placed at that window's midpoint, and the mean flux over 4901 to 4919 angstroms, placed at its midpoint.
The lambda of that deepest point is 4885.96 angstroms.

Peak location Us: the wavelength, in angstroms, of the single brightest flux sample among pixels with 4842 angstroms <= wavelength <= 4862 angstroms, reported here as 4861.27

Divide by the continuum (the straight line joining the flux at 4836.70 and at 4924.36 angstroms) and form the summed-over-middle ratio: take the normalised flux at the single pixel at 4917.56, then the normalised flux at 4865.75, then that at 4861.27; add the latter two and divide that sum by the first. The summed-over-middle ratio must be 2.19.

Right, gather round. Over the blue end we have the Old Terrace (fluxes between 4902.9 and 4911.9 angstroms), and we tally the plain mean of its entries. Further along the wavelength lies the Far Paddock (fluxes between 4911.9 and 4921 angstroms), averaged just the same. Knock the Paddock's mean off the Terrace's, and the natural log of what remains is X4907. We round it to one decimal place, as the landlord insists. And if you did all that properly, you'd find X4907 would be -1.8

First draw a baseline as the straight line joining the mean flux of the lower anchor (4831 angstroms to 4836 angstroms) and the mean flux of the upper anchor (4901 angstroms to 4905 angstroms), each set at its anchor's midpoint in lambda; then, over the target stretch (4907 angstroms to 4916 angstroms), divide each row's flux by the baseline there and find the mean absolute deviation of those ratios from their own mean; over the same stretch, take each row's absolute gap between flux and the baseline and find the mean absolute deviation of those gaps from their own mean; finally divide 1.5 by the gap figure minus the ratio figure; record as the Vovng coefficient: 18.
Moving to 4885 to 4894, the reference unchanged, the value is 5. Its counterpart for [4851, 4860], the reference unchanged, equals 3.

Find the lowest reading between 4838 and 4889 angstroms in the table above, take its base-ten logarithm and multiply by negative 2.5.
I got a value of -2.22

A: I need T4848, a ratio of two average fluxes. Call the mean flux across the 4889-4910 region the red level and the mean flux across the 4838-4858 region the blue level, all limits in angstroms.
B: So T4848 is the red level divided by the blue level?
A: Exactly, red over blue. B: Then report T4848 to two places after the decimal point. 1.06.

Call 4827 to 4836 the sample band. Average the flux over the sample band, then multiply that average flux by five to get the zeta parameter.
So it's 45.1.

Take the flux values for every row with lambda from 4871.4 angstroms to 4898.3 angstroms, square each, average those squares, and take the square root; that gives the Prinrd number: 8.6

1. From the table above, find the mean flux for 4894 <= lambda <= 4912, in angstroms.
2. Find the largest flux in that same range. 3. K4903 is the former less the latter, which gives -0.27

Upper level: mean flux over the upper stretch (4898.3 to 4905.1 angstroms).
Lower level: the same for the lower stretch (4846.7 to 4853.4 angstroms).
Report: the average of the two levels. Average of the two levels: 8.88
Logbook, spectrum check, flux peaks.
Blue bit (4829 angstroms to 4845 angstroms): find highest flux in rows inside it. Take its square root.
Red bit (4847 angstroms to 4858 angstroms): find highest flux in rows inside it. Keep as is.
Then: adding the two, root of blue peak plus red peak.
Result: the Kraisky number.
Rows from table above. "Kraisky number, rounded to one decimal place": 11.9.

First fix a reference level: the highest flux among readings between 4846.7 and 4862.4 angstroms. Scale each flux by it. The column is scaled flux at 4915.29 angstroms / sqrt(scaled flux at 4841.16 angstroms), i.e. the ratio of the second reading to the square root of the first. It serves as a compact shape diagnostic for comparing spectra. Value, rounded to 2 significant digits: 0.87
